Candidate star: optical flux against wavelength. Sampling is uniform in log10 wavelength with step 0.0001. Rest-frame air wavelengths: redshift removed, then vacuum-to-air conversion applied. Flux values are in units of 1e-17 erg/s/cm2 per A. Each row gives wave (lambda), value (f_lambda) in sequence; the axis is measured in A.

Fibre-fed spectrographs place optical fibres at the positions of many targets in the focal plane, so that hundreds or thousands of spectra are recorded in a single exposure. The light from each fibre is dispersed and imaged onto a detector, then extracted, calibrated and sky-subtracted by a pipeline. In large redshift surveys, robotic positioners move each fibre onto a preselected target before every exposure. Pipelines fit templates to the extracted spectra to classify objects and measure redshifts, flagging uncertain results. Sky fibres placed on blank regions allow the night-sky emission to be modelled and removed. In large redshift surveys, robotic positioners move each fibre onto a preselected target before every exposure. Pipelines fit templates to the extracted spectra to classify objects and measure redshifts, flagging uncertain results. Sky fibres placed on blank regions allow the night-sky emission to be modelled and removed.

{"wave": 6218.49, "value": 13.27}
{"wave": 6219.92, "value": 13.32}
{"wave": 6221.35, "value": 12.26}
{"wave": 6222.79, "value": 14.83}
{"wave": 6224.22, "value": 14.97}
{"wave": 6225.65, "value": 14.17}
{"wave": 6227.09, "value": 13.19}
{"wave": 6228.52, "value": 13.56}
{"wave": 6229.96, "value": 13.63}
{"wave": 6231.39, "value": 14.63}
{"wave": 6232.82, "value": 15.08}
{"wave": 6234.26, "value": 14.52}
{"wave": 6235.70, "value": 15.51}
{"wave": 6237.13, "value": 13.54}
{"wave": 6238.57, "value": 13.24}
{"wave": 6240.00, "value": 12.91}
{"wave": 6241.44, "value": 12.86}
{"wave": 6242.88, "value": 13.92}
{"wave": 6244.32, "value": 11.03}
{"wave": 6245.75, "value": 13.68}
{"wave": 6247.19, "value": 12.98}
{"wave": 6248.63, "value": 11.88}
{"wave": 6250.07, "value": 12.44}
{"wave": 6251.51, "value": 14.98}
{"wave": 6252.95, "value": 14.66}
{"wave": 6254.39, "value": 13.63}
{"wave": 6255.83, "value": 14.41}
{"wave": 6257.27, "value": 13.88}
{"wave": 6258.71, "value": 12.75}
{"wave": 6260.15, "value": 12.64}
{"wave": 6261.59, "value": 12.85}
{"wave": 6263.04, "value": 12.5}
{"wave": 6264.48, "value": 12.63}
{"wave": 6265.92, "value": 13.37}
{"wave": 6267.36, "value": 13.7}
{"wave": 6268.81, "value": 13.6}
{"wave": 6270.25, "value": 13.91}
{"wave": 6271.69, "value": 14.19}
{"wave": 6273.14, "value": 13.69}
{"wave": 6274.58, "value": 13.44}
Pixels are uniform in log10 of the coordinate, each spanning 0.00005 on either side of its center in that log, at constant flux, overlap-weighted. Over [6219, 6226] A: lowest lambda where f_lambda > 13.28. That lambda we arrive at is 6219.92 A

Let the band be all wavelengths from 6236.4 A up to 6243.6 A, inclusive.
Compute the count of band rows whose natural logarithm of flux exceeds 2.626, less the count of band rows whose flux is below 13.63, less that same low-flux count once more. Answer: -7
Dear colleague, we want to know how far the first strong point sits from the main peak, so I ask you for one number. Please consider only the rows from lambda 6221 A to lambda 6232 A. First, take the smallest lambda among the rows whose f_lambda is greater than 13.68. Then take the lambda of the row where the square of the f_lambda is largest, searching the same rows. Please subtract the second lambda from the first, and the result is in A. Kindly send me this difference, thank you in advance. -1.4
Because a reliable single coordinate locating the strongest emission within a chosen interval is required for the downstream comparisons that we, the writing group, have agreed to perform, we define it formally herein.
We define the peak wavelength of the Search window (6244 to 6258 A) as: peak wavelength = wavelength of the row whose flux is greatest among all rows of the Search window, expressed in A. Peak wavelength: 6251.51 A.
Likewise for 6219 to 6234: 6232.82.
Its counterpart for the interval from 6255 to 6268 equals 6255.83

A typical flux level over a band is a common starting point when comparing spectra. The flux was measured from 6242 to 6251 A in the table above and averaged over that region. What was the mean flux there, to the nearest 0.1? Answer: 12.7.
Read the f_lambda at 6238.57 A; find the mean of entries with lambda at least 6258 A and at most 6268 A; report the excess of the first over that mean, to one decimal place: 0.3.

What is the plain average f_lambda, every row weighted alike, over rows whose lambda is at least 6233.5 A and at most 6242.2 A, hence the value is 13.8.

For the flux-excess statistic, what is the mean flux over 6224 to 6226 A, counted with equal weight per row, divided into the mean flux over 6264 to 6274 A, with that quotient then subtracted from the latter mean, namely 12.7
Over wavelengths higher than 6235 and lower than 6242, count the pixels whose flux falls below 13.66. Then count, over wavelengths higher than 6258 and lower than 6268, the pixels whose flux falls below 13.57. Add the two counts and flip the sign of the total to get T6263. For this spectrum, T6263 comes -10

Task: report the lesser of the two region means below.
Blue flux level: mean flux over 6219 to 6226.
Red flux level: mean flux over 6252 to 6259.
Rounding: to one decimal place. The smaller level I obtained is 13.9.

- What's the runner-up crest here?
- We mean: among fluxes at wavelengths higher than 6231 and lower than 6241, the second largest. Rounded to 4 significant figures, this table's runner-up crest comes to 15.08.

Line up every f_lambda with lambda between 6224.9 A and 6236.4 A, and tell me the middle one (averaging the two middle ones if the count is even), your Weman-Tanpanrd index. 14.3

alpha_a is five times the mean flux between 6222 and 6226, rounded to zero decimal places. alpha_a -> 73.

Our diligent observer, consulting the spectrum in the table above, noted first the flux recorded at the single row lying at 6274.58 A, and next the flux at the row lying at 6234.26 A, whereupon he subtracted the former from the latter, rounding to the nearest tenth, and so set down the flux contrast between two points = 1.1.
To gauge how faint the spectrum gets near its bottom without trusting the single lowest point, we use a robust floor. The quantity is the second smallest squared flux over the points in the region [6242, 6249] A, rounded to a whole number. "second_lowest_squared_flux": 141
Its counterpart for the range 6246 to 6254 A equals 155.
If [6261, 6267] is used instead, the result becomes 160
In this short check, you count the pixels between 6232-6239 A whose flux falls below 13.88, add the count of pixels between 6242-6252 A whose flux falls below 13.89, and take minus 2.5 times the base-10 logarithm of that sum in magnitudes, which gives -2.1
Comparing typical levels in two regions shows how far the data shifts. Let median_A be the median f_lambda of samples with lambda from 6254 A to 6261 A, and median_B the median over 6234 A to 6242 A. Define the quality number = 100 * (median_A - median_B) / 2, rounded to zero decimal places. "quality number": 12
